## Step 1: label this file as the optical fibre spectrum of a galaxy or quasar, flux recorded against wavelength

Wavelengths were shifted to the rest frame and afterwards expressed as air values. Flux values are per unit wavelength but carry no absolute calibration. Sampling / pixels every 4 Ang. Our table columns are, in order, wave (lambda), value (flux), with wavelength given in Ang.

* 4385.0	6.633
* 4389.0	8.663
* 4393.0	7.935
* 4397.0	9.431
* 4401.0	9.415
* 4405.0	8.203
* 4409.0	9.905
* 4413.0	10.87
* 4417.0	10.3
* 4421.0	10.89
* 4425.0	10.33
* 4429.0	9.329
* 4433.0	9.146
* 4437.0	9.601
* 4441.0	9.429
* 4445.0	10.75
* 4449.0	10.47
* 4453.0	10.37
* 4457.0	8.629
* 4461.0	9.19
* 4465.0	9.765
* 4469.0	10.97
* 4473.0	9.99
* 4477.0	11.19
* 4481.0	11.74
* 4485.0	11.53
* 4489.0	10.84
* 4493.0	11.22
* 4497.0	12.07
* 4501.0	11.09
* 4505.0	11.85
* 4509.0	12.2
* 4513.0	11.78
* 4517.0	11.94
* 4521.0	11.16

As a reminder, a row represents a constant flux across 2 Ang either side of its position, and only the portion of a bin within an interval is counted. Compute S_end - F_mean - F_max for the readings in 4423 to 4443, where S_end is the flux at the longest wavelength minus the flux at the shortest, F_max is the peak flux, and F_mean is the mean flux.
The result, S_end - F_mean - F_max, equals -20.8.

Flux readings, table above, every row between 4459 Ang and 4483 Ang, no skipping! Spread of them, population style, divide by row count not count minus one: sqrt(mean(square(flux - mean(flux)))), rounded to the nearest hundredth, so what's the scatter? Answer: 0.89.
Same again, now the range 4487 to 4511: 0.52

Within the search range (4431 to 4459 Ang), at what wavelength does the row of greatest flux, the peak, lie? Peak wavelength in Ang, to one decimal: 4445.0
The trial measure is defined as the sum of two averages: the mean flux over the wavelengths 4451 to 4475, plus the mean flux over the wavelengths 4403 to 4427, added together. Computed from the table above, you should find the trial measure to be 19.9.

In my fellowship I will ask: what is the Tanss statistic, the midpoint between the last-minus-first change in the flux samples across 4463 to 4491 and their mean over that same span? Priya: 6.0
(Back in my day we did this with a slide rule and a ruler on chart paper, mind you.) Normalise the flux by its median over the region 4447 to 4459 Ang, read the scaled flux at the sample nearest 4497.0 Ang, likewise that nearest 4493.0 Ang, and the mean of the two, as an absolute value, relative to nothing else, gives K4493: 1.12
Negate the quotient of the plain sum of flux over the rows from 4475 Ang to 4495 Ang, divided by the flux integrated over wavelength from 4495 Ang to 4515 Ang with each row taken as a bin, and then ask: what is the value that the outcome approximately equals -0.240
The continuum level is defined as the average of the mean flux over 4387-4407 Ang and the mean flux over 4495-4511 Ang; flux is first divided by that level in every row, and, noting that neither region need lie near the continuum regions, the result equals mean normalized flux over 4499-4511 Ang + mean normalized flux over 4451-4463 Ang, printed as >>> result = 2.06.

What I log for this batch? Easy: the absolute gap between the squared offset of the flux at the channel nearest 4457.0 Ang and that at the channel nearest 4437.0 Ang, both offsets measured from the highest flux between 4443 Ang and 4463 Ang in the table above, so 3.2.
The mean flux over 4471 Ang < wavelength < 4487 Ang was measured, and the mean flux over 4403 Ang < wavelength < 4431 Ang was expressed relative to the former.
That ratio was 0.90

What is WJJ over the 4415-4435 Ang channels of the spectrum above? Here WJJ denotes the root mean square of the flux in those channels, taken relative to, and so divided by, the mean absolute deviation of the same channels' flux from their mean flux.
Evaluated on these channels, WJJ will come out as 16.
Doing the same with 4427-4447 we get 22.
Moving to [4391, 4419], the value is 12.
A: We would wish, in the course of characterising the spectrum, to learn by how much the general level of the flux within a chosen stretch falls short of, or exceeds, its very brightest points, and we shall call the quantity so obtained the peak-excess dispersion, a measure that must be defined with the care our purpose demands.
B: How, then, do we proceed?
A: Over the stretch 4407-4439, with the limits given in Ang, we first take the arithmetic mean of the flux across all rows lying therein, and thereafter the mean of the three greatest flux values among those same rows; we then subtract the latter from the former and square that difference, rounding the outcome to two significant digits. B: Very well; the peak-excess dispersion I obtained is 0.42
